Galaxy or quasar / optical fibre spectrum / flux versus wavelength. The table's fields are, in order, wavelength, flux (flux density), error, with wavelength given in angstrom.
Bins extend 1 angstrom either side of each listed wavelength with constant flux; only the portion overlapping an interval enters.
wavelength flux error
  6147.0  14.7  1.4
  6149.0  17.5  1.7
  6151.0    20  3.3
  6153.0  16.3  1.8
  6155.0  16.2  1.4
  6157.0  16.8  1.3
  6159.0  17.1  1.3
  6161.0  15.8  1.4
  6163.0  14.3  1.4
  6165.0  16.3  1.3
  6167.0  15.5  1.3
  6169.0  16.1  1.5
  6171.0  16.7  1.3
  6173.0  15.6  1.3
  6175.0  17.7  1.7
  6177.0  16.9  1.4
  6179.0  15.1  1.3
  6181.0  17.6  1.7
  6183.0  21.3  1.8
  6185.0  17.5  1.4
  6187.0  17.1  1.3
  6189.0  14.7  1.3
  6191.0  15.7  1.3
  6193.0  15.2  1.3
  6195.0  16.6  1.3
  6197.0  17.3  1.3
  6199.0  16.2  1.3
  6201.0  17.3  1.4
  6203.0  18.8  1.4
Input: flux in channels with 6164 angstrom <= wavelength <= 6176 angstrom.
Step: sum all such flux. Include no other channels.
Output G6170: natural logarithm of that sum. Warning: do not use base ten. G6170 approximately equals 4.58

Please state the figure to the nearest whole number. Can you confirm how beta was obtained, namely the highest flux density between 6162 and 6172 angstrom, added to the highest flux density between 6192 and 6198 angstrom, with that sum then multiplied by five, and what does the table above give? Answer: 170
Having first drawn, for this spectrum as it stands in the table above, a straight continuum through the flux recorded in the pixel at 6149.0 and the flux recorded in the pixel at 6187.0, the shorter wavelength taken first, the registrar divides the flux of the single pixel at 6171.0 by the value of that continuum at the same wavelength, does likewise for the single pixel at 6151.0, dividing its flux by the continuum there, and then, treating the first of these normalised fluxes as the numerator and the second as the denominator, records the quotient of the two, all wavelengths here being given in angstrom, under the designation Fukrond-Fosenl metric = 0.85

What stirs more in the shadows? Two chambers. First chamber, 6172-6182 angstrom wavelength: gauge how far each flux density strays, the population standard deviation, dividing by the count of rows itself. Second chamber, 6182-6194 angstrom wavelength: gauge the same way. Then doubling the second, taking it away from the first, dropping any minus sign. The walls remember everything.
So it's 3.3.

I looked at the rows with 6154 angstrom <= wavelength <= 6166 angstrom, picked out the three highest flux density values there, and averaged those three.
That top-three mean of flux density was 16.7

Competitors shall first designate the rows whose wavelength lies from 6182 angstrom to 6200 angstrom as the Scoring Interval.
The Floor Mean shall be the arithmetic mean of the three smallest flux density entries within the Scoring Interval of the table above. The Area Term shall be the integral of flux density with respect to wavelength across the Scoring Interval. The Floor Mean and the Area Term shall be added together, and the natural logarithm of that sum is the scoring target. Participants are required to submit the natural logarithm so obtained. 5.8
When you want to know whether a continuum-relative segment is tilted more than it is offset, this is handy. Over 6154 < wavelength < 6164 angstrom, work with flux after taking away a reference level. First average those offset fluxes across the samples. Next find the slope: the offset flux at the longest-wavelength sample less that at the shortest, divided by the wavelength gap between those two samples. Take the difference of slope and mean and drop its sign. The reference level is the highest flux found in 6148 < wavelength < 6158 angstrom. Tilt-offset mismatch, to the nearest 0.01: 3.72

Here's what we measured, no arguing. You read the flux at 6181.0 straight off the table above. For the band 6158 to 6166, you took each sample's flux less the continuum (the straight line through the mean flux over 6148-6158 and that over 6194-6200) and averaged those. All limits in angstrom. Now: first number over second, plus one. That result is -12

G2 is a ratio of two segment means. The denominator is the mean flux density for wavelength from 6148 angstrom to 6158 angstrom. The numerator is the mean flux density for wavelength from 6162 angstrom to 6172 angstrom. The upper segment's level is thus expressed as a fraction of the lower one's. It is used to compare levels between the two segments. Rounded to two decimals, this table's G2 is 0.91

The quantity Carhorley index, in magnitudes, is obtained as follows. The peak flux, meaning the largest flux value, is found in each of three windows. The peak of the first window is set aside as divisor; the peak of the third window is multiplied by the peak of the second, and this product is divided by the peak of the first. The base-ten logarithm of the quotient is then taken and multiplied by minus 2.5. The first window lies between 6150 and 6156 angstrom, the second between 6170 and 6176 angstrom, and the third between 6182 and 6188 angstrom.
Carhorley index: -3.19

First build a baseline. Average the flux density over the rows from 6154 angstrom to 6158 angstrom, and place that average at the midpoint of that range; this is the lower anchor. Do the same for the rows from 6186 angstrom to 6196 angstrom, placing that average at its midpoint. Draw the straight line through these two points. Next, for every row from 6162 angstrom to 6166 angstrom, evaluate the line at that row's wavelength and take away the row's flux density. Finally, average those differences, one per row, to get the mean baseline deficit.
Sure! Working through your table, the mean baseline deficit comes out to 1.1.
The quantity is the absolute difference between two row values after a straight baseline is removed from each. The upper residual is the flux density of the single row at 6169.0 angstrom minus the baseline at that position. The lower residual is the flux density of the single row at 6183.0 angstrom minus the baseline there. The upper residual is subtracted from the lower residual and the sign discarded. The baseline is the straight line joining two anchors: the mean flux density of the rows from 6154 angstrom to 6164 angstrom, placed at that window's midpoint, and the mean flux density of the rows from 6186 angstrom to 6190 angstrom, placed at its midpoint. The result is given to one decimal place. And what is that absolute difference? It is 5.3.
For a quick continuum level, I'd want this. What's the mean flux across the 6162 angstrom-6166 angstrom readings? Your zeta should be 15.3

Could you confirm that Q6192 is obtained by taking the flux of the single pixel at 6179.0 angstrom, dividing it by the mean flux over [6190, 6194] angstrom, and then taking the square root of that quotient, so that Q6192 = 0.989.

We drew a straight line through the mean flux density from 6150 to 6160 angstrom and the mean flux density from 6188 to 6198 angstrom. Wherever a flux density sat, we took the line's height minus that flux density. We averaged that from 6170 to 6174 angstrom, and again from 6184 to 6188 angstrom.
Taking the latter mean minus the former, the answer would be -1.7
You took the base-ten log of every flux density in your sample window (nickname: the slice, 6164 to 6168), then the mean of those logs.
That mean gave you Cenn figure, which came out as 1.201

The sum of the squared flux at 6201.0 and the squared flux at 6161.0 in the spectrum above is 549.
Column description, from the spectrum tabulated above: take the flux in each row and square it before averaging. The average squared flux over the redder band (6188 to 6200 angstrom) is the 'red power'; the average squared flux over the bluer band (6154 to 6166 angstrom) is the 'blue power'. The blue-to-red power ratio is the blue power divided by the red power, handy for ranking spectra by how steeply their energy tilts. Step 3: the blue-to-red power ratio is 1.02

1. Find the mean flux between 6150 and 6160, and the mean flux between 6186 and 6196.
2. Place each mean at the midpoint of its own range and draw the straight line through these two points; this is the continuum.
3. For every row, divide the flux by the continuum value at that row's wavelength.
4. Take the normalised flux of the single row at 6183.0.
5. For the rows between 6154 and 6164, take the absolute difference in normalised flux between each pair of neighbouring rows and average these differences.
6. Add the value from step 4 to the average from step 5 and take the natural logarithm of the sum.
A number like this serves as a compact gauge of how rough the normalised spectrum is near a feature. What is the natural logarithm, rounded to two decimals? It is 0.32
